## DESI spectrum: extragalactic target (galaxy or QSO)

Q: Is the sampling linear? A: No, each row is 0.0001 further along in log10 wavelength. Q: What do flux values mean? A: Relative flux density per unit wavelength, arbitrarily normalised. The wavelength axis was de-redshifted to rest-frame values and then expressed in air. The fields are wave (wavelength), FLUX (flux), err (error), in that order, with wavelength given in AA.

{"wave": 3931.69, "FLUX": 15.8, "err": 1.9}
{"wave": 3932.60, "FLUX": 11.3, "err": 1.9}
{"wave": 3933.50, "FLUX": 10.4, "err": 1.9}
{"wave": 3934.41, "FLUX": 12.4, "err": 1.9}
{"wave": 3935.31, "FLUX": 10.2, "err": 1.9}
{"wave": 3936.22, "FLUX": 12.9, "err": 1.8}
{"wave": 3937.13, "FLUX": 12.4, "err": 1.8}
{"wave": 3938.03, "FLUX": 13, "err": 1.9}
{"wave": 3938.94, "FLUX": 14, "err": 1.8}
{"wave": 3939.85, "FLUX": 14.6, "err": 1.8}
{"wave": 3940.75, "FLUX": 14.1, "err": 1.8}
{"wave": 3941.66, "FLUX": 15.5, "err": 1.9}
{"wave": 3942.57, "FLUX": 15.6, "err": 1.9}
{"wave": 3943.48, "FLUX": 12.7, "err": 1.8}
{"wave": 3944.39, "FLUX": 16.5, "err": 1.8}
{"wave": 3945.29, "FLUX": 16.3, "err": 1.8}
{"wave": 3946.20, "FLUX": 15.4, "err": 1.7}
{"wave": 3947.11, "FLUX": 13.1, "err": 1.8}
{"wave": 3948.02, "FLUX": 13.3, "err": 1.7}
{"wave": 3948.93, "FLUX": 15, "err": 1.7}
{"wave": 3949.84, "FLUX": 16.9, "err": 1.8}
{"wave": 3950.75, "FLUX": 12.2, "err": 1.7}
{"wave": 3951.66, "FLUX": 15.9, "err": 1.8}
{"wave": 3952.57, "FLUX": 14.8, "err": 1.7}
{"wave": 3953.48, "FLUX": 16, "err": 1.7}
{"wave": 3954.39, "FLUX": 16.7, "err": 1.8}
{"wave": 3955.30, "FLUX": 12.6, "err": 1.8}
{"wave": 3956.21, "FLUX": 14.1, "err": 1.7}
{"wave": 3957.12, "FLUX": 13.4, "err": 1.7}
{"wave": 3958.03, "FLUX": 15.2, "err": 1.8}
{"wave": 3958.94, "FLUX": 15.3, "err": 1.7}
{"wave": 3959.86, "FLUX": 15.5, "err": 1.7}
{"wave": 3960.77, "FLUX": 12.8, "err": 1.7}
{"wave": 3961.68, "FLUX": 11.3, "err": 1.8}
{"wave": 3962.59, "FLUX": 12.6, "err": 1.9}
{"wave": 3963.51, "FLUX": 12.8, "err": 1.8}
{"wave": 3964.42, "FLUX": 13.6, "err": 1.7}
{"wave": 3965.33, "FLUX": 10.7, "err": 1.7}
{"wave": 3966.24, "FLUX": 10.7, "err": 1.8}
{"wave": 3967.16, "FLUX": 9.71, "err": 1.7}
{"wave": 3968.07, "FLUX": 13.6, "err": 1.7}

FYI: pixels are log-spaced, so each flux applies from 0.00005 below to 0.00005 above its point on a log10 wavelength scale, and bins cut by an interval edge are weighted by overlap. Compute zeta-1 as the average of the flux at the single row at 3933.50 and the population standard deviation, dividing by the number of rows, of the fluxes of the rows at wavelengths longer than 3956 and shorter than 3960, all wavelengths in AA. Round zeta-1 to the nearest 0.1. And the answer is 5.6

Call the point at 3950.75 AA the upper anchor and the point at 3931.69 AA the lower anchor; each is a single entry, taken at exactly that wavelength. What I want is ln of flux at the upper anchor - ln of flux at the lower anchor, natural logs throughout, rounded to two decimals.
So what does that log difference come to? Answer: -0.26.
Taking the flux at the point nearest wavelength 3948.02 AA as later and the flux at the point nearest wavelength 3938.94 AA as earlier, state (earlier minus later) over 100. 0.01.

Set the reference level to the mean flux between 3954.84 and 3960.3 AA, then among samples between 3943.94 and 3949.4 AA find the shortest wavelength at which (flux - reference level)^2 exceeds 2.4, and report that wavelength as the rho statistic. 3944.39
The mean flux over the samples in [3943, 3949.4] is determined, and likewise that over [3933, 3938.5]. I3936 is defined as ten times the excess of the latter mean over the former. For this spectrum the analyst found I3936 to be -27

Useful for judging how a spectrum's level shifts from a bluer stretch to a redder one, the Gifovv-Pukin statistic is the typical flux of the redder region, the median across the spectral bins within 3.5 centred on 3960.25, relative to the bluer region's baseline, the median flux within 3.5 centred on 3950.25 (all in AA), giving 0.91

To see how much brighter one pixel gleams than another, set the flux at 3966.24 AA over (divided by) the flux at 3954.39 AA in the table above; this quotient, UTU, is 0.64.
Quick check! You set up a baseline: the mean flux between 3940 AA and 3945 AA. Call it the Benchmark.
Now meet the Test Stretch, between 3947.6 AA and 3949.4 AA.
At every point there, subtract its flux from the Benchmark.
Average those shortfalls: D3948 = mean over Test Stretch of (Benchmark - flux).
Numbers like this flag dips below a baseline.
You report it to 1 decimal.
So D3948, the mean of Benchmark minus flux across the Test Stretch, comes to 0.7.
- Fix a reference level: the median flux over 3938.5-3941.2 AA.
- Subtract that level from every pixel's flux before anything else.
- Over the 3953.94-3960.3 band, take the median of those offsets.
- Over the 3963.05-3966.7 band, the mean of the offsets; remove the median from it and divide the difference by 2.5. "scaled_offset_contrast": -1.3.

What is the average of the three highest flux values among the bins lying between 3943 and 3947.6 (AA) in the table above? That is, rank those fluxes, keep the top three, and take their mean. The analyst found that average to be 16.1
